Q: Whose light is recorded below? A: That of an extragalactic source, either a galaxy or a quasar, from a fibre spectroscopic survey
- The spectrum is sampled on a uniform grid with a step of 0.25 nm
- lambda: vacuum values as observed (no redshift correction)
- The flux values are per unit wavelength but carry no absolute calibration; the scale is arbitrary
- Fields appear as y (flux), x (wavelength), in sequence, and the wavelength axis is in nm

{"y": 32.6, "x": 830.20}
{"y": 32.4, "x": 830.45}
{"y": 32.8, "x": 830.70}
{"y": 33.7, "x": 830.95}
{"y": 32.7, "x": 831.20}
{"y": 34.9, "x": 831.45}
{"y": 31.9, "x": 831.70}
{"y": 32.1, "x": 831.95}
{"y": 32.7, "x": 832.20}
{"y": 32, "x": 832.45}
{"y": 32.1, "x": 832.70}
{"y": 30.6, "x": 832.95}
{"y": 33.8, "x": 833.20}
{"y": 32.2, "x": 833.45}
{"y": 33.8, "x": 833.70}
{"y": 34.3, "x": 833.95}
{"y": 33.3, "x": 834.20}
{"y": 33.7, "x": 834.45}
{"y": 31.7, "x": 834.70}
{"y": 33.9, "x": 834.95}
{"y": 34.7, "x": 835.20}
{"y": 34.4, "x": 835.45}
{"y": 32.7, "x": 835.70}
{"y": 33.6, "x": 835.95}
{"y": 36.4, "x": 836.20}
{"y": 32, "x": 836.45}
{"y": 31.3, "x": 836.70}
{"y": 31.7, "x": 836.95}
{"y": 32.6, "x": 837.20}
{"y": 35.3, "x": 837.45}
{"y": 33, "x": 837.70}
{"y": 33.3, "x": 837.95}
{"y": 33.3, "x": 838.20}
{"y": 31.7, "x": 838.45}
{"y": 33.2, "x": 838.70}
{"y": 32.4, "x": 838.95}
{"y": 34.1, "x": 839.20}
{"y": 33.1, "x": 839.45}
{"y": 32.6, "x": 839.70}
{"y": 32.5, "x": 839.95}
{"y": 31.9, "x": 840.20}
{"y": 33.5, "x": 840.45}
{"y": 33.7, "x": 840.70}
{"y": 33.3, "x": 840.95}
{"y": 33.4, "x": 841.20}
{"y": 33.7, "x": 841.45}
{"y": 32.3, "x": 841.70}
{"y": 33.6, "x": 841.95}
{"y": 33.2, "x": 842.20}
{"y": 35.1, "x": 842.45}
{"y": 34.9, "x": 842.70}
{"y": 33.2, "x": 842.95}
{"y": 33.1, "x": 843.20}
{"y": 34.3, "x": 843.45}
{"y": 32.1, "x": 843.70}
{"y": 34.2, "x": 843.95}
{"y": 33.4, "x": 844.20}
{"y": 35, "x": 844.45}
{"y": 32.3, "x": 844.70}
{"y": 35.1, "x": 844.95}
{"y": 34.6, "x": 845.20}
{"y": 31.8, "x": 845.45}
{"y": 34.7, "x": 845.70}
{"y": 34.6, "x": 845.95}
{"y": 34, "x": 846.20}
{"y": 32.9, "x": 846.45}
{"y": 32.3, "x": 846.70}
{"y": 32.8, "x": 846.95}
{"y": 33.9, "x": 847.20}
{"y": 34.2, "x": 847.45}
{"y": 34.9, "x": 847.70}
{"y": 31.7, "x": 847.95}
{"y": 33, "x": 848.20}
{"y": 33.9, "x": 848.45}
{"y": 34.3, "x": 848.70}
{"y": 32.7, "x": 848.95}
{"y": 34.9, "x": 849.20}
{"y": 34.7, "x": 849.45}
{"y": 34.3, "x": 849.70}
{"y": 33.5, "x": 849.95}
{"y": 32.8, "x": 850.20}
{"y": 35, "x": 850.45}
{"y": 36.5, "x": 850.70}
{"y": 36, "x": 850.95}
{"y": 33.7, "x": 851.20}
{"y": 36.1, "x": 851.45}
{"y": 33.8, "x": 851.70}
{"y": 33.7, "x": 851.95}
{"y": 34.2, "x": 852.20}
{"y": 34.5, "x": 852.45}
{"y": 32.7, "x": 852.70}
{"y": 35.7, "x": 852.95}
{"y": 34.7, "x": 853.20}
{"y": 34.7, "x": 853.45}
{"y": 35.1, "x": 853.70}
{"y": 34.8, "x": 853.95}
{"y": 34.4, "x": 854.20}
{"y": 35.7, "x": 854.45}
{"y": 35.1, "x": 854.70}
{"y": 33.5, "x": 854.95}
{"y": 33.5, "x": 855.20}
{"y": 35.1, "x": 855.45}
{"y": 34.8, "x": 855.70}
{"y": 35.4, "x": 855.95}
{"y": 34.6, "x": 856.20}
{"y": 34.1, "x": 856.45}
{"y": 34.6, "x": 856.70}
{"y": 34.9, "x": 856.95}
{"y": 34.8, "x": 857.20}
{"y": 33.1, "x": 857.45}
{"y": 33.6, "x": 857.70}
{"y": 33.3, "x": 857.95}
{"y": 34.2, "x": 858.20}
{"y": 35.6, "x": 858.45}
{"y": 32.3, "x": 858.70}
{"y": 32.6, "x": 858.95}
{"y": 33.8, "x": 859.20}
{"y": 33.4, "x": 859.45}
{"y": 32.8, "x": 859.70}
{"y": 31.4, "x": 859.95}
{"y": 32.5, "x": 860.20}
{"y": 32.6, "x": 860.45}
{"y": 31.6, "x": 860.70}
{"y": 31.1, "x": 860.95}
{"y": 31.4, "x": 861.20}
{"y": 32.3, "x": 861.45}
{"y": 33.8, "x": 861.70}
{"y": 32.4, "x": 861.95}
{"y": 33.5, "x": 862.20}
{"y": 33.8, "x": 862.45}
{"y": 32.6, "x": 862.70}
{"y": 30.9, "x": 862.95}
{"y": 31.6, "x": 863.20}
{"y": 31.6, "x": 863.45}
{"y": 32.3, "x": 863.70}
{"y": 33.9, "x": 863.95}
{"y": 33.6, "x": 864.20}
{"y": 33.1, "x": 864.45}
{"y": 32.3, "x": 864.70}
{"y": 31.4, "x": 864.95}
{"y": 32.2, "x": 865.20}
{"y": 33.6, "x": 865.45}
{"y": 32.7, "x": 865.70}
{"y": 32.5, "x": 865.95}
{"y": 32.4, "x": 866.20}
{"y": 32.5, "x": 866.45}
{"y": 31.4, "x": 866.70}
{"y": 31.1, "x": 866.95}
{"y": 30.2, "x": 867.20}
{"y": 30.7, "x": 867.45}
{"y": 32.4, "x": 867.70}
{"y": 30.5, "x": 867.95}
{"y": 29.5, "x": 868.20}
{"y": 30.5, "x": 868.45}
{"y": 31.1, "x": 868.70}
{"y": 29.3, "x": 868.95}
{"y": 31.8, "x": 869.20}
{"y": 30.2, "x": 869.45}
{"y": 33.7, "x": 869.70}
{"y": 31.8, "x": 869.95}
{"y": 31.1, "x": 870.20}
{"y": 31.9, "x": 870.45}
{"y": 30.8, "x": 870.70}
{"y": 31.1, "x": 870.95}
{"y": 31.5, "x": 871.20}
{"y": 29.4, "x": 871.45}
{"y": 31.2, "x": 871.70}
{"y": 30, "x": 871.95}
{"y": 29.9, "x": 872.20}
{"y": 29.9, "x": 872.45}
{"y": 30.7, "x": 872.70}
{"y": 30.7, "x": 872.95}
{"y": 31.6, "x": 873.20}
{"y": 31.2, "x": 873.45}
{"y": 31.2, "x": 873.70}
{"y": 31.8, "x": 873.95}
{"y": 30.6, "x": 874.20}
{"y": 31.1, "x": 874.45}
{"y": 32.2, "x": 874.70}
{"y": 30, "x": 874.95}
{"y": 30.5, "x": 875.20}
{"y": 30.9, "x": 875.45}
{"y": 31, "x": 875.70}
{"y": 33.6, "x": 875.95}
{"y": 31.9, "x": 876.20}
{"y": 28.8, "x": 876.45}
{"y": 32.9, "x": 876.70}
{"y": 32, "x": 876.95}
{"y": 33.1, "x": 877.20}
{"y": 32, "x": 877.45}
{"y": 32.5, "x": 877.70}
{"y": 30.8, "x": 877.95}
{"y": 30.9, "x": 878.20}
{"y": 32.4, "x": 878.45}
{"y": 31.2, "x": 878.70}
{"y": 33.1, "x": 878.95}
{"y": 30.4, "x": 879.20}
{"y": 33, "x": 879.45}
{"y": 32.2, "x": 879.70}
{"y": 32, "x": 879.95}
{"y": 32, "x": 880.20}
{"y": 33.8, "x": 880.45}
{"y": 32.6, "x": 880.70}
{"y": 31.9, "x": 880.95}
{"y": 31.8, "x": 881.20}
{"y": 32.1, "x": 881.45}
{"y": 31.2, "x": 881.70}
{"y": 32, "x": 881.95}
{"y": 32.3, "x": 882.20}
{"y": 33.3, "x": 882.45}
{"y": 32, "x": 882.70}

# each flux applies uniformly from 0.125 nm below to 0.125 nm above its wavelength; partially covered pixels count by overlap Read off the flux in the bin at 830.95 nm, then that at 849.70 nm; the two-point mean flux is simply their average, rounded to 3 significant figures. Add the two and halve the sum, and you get 34.0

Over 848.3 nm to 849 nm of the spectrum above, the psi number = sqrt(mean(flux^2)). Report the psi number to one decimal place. 33.6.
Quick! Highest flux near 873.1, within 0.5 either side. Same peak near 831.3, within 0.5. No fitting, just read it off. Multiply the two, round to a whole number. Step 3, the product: 1103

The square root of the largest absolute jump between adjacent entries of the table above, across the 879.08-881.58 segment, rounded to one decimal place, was 1.6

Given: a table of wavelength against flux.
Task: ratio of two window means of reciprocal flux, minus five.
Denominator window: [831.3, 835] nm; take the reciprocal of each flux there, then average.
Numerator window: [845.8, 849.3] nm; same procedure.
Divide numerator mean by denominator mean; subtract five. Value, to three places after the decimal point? -4.022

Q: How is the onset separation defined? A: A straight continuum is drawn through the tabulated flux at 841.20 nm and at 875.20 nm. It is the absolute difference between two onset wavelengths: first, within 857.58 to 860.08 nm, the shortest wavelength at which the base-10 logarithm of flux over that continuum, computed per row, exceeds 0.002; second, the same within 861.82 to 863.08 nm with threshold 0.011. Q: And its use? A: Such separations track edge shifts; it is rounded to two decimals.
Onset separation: 4.50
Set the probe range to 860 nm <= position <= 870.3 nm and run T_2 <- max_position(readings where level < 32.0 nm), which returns 870.20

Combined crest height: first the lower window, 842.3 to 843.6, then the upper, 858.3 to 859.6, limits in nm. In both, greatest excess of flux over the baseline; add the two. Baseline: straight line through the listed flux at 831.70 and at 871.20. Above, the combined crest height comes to 7.3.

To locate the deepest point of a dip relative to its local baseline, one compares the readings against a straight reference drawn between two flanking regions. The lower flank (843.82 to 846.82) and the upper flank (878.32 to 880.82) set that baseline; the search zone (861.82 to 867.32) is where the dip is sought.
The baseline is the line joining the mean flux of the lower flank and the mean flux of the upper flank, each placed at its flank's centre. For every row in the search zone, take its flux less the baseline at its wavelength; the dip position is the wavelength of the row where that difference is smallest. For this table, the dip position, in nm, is 867.20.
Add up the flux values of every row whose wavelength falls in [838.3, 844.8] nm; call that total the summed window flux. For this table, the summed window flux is 866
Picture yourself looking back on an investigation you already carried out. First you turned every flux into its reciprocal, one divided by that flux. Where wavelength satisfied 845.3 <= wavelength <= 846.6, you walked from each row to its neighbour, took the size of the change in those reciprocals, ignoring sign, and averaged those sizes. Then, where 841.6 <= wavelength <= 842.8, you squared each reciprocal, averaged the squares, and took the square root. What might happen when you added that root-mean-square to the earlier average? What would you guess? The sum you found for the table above 0.0307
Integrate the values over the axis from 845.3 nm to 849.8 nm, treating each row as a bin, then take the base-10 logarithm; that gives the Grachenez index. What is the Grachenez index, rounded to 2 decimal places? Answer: 2.18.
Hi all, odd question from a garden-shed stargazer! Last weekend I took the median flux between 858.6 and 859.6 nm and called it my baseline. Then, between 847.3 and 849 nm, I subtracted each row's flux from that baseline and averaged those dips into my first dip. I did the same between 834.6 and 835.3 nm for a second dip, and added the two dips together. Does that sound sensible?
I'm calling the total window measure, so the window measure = -1.0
